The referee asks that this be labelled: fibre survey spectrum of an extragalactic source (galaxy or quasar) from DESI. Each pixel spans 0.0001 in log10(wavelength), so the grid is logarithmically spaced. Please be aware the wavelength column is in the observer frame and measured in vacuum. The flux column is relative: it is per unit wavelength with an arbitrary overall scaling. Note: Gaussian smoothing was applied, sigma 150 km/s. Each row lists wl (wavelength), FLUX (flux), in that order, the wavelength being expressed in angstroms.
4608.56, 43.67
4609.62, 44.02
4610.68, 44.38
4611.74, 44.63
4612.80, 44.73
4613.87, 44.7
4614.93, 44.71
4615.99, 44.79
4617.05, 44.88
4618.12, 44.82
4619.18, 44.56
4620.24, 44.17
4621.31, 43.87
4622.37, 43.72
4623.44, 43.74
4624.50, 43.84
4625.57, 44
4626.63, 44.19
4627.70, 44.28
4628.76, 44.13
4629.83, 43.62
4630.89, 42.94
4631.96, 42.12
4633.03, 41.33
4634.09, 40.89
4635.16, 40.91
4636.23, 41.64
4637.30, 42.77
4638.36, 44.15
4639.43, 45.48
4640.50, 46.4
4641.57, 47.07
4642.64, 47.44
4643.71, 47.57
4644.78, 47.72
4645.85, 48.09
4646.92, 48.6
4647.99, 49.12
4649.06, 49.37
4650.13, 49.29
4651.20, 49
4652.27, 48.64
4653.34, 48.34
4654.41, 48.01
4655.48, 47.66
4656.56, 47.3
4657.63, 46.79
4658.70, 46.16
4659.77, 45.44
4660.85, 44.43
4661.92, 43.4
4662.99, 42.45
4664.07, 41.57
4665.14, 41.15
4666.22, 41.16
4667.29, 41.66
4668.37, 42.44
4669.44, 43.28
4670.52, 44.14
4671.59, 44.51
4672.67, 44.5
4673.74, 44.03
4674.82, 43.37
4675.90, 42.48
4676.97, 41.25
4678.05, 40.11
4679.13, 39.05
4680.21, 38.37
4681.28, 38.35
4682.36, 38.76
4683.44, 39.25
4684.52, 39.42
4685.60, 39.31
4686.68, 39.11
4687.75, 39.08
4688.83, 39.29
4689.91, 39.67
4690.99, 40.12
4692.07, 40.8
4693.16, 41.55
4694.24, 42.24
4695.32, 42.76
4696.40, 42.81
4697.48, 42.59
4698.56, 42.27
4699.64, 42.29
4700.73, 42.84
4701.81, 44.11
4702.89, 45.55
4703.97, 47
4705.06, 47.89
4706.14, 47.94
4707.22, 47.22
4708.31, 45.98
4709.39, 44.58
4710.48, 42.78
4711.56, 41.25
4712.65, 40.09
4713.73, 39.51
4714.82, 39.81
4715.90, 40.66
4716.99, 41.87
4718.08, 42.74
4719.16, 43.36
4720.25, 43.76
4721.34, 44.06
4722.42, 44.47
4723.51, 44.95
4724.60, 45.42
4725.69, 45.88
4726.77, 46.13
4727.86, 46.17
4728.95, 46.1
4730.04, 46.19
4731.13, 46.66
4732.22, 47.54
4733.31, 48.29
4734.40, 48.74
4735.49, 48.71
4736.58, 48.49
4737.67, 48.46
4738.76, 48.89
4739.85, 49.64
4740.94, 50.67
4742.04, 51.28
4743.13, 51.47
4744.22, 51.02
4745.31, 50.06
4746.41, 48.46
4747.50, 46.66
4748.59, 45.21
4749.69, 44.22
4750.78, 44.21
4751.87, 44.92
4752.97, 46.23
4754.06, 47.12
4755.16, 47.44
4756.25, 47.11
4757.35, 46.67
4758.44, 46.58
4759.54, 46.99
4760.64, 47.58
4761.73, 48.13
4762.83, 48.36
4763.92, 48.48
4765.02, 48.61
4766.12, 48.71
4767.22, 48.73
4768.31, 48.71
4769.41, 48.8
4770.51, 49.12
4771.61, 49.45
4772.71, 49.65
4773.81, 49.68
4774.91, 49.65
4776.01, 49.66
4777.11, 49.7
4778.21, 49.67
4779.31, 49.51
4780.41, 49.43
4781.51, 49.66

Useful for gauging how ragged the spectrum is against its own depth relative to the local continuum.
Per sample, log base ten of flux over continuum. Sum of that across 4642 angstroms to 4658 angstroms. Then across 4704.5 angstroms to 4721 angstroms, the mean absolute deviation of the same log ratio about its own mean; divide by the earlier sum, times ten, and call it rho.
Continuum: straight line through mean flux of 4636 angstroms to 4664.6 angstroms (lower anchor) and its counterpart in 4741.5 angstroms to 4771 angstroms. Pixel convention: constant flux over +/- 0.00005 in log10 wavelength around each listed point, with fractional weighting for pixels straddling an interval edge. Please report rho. 1.0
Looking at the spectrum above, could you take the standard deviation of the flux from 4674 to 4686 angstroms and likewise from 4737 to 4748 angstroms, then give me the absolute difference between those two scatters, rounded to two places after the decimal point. 0.14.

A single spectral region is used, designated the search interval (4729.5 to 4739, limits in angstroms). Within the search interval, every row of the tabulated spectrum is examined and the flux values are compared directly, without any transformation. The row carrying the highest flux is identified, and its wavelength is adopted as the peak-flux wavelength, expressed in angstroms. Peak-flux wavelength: 4738.76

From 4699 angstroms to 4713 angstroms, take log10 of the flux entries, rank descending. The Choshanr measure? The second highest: 1.68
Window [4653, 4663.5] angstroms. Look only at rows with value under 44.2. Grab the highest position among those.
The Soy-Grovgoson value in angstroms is 4662.99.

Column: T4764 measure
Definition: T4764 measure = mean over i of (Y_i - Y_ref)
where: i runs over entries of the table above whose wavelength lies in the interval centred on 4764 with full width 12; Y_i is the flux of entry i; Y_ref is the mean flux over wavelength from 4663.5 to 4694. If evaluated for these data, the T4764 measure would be 7.2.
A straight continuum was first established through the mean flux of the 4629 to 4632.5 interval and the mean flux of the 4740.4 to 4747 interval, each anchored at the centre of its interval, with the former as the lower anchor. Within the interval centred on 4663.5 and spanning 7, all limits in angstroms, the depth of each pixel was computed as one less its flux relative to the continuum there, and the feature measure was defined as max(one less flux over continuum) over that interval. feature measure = 0.091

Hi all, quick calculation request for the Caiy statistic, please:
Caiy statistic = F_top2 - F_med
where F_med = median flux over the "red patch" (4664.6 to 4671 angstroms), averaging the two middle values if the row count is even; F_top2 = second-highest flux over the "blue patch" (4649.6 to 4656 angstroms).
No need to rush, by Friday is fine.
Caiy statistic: 7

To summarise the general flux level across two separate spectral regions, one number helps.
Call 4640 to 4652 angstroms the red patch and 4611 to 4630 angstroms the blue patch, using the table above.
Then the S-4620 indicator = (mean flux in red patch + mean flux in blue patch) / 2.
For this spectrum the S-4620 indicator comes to 46.2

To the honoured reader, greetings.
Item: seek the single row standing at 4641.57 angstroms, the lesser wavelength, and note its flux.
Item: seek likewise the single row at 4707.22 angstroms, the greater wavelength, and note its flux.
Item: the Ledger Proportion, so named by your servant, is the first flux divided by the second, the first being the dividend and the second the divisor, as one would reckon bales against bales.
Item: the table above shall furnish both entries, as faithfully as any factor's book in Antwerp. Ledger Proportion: 1.00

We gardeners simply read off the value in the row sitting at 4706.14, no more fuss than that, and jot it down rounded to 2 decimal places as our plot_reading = 47.94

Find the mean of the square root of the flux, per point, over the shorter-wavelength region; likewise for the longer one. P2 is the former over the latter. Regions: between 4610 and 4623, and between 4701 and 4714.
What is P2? 1.00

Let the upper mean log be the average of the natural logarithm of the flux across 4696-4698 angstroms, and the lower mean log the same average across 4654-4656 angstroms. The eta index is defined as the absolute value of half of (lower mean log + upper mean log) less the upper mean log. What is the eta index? 0.057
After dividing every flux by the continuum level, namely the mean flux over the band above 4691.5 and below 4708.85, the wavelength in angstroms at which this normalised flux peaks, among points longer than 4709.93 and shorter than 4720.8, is 4720.25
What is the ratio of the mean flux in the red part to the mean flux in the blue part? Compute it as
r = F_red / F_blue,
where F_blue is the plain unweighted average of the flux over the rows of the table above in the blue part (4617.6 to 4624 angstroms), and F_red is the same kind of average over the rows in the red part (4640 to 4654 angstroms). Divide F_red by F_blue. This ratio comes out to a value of 1.09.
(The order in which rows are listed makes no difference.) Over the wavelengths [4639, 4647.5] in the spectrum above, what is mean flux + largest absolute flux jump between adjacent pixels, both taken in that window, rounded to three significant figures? 48.2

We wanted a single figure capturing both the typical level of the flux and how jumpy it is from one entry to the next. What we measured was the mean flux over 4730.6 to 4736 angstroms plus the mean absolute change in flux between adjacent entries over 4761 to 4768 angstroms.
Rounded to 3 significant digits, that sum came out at 48.1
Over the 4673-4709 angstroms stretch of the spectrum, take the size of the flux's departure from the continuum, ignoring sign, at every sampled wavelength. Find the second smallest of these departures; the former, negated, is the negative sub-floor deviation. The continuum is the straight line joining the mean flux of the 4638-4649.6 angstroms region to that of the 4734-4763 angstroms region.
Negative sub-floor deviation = -0.26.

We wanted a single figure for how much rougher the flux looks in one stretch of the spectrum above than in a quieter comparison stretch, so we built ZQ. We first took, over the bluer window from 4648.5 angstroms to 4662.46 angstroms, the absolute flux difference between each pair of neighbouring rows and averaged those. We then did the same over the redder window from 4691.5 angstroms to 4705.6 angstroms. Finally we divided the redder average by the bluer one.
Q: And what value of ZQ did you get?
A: 1.4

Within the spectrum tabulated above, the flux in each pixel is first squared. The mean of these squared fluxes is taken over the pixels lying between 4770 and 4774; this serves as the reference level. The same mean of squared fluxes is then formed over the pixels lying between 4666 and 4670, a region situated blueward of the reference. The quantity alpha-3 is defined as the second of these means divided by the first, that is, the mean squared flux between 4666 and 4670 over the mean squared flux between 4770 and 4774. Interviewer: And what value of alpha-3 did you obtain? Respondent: 0.73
